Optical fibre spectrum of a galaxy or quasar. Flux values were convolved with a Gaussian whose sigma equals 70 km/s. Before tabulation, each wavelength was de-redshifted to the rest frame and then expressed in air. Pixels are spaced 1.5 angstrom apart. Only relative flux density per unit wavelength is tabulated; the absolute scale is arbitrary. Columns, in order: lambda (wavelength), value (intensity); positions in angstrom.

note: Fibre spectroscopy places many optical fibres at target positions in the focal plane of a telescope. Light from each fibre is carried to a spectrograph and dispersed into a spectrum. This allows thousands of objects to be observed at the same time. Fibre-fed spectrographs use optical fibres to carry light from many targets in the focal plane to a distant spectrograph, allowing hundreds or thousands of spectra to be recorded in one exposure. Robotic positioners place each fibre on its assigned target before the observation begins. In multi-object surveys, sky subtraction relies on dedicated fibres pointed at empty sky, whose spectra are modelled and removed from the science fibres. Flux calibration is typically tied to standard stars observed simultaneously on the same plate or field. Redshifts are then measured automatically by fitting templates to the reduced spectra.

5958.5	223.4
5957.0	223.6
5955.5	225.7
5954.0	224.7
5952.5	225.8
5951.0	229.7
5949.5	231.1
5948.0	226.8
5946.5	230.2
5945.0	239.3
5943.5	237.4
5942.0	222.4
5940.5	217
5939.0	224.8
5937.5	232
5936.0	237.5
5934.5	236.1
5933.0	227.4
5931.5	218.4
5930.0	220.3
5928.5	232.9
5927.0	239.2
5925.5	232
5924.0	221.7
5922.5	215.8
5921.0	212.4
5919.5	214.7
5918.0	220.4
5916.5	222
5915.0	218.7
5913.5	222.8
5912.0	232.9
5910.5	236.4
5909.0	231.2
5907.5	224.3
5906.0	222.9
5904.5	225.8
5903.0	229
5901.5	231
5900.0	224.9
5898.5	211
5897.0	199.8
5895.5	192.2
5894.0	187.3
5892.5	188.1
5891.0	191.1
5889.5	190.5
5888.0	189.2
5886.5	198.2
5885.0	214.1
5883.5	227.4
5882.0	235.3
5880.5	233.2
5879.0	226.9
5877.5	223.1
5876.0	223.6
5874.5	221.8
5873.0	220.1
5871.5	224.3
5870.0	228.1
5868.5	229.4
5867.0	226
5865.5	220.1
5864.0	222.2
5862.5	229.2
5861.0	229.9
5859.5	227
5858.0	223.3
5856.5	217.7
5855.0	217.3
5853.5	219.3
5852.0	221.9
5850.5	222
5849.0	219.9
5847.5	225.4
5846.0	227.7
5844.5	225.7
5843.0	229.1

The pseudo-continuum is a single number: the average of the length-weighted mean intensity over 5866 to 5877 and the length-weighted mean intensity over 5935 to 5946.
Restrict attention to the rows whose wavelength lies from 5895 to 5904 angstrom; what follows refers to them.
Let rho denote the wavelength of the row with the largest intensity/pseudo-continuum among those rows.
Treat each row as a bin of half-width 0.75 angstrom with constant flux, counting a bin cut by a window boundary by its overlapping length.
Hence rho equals 5901.5 angstrom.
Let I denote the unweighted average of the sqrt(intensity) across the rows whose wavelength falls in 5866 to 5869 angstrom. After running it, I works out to 15.1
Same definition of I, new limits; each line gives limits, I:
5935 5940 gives 15.2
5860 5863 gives 15.2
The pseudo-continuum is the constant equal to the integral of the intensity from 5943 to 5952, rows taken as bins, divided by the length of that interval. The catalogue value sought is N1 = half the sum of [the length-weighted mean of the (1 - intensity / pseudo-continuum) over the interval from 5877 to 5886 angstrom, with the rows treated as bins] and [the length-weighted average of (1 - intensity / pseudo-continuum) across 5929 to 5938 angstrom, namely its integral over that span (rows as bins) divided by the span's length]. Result 0.021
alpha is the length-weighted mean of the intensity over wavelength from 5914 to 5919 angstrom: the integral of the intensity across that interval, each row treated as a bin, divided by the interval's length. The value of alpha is 220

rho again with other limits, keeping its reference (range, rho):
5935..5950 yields 5945.0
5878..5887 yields 5882.0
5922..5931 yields 5927.0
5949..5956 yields 5949.5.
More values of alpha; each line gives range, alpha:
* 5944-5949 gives 232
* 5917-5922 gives 216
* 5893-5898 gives 194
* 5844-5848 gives 226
